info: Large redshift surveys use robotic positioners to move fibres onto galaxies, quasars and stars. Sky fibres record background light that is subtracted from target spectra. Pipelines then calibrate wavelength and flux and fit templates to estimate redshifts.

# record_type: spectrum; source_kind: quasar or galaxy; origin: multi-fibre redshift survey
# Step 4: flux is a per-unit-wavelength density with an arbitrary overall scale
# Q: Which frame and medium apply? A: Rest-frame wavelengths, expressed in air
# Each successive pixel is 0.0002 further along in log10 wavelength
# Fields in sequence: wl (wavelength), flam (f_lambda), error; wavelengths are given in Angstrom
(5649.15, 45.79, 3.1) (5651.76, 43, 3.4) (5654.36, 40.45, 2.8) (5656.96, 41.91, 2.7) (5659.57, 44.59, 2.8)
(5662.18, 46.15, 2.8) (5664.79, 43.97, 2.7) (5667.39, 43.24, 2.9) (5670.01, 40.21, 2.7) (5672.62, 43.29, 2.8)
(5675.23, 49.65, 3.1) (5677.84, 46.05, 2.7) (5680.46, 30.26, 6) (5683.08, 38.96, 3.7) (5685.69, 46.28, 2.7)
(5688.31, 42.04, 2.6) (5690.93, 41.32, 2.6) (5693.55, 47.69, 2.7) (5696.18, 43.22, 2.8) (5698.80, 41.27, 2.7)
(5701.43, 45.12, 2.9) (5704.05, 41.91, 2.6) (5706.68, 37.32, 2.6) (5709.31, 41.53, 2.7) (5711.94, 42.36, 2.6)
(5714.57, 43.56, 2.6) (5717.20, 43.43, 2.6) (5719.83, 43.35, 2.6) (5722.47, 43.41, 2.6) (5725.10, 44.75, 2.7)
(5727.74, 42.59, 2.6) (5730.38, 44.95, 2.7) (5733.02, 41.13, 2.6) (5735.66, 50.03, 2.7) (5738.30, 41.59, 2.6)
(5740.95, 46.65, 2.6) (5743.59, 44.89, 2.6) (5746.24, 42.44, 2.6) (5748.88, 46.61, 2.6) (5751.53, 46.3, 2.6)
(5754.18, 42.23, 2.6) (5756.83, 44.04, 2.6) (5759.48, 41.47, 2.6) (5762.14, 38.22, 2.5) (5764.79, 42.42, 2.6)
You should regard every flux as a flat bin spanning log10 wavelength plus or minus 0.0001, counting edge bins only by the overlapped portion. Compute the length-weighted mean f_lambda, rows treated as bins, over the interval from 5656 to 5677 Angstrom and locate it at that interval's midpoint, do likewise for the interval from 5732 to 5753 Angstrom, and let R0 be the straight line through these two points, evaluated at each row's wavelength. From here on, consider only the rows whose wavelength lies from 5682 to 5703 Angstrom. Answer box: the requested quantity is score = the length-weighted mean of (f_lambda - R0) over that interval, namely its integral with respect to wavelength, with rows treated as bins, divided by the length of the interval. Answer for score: -1.2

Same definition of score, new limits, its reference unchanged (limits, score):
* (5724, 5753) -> -0.2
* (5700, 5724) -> -2.2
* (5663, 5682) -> -1.8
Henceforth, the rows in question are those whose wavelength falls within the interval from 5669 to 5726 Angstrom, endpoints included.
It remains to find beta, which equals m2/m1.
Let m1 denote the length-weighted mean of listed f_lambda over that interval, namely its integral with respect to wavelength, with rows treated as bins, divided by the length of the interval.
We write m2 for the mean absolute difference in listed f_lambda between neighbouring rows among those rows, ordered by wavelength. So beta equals 0.09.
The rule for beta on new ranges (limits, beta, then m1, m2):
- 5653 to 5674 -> 0.05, 43.0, 2.1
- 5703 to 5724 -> 0.04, 42.1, 1.6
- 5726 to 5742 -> 0.13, 44.4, 5.7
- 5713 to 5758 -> 0.07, 44.2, 2.9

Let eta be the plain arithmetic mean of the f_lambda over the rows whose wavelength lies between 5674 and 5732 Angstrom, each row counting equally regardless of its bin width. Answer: 42.8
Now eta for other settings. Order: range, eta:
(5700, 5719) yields 42.2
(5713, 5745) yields 44.2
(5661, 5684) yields 42.4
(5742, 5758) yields 44.4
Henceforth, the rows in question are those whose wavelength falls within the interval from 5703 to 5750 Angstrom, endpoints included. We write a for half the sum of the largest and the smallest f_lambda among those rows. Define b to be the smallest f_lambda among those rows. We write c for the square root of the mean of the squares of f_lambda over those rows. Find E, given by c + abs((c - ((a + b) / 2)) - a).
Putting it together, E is 84.2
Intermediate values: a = 43.7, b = 37.32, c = 43.6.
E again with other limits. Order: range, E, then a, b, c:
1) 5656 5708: 75.1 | 40.0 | 30.26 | 42.9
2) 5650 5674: 84.9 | 43.2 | 40.21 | 43.0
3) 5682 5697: 84.5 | 43.3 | 38.96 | 43.4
